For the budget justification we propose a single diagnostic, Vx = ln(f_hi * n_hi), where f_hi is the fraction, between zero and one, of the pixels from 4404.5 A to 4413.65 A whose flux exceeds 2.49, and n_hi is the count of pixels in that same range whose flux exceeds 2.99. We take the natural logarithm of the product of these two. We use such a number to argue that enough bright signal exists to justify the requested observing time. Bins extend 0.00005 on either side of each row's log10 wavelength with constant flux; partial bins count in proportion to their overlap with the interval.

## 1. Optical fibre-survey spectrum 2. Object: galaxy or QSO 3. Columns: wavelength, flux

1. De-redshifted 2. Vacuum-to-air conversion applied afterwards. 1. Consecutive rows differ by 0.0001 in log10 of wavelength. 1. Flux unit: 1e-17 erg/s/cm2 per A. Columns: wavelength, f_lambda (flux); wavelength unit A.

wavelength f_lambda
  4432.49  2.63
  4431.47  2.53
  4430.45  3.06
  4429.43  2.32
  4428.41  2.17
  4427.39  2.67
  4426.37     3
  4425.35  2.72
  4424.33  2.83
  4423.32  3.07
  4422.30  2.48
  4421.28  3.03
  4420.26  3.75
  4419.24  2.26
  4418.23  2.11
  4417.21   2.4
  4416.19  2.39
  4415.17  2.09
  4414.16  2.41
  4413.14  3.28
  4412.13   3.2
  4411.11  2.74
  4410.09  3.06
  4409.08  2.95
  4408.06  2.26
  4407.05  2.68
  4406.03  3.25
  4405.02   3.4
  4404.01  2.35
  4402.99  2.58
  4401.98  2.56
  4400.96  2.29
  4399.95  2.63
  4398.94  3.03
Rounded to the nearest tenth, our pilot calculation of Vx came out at 1.5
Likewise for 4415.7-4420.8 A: -1.6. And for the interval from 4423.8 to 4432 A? 0.4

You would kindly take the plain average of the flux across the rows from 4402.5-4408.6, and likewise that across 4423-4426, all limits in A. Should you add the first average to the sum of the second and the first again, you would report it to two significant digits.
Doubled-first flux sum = 8.4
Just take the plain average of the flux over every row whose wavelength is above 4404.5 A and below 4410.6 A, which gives 2.93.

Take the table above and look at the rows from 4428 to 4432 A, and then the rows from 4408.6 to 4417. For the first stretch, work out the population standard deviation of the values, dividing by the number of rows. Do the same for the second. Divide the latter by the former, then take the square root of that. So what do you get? 1.1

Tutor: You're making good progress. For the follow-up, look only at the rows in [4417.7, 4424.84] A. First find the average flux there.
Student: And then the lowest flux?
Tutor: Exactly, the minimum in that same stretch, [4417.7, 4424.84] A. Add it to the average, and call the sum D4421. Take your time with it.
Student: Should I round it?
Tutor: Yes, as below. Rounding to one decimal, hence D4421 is 4.9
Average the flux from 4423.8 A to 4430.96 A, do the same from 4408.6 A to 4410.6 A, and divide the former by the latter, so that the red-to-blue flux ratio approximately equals 0.89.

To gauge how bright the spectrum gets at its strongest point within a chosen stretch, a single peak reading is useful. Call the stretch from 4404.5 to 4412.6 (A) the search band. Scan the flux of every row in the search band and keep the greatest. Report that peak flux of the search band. 3.4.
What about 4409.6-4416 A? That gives 3.28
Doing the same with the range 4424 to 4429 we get 3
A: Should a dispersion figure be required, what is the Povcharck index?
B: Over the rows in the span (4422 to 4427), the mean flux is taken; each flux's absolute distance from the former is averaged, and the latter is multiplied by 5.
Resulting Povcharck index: 0.88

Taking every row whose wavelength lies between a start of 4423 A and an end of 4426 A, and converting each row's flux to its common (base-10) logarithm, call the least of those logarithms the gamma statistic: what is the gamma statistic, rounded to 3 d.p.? 0.435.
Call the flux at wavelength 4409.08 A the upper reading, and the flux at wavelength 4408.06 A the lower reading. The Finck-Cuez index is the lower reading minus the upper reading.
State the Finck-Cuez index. -0.7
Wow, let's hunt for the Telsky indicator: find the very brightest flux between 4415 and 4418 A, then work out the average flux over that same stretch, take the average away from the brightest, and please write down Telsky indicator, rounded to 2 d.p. 0.11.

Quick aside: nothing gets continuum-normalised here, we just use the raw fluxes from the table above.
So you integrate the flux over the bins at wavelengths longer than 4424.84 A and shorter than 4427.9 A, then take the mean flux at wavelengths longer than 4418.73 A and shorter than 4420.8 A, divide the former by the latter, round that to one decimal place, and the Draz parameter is 2.8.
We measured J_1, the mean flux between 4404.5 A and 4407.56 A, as 3.11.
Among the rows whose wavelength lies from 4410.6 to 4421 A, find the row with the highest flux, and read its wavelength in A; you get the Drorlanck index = 4420.26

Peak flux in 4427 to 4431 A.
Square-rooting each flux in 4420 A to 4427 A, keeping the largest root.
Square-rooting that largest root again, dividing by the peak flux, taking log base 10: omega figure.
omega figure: -0.342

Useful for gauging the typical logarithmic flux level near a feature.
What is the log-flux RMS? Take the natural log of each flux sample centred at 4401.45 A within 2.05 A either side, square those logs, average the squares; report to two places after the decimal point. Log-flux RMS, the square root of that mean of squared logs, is 0.92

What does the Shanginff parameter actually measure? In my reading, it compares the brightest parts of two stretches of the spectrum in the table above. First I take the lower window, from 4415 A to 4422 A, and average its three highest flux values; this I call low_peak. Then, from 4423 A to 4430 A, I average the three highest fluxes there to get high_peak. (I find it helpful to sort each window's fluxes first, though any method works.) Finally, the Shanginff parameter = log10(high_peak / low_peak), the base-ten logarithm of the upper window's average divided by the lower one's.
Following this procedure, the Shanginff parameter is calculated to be -0.01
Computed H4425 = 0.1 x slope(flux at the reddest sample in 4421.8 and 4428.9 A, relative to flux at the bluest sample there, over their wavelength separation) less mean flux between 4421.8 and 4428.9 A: -2.71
